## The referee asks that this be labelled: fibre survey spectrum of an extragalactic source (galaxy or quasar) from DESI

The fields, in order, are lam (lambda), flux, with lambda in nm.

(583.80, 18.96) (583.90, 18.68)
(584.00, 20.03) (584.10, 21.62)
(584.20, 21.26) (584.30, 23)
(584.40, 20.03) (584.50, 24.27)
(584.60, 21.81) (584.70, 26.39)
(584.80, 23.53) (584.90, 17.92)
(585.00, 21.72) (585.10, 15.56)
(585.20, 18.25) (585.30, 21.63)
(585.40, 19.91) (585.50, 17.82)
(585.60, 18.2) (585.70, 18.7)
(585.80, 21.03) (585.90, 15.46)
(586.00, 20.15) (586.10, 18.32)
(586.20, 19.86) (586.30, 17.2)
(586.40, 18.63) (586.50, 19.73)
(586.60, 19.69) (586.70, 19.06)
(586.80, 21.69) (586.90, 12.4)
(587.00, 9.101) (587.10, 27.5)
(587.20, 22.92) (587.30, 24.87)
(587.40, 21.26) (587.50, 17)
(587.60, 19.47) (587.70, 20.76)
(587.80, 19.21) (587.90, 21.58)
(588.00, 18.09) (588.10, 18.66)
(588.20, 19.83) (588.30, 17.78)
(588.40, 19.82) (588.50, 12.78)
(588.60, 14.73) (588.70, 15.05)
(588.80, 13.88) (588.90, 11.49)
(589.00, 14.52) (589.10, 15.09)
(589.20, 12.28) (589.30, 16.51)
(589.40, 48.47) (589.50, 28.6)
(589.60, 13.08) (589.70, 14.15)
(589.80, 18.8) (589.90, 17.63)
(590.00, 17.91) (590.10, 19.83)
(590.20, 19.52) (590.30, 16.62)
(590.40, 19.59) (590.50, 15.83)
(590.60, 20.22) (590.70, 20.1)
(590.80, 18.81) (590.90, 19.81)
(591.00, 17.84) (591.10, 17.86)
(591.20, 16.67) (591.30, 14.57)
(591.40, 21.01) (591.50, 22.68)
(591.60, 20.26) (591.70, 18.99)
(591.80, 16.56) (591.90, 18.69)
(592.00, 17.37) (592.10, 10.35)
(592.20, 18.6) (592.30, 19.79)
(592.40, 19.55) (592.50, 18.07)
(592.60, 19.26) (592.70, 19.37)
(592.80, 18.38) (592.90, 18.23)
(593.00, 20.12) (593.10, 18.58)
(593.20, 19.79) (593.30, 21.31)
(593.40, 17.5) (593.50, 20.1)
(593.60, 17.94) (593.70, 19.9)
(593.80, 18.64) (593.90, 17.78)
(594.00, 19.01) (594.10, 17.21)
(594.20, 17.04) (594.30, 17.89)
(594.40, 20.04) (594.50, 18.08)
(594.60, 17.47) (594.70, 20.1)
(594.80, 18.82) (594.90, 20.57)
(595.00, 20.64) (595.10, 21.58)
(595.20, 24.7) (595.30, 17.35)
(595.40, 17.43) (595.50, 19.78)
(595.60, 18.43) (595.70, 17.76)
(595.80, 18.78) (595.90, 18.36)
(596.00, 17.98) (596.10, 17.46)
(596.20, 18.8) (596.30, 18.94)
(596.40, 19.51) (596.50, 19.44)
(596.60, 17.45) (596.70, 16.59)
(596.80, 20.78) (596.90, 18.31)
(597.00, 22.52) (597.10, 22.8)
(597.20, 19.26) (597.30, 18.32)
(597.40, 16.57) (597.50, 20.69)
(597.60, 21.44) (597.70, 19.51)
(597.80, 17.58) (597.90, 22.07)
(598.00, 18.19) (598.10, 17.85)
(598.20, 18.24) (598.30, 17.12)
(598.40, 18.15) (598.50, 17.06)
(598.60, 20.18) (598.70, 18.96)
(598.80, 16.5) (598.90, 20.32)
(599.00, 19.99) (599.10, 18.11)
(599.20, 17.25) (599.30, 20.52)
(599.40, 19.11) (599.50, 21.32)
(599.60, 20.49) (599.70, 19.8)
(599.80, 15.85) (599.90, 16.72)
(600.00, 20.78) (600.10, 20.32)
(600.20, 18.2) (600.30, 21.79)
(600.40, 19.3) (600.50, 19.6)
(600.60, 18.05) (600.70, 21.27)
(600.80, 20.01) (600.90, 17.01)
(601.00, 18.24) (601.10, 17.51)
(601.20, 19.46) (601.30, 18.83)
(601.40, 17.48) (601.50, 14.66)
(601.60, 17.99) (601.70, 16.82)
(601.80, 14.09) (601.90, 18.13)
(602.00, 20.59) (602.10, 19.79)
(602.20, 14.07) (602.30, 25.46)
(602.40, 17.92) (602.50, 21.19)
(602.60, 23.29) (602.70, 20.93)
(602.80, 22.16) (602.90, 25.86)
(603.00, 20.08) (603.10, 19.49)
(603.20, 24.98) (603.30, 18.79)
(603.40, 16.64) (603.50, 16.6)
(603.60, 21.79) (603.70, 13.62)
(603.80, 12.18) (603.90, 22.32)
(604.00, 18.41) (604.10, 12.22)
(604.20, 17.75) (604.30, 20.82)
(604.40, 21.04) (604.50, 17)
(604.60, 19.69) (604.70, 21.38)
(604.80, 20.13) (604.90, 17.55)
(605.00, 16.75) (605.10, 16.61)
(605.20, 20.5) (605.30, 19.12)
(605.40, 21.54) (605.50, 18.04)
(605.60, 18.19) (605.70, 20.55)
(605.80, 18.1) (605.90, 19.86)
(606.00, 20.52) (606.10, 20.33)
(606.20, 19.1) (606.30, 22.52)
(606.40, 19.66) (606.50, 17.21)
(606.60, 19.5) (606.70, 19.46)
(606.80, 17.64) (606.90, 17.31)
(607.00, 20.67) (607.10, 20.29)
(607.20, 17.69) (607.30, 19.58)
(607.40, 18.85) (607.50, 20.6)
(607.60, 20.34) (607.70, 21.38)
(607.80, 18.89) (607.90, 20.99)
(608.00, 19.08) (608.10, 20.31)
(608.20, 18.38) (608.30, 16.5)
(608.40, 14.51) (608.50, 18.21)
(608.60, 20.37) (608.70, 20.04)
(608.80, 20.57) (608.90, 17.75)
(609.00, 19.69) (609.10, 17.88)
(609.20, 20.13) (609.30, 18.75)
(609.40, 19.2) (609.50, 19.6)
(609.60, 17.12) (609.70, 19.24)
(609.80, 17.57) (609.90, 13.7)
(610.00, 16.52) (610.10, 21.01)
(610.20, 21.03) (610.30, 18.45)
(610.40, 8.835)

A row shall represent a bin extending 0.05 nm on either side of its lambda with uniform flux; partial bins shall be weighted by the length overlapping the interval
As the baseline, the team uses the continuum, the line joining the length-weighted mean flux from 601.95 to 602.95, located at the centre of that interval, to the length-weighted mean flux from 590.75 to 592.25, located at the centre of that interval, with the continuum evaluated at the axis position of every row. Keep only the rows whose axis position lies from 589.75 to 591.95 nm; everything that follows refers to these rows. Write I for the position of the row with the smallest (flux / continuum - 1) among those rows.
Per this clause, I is 591.30 nm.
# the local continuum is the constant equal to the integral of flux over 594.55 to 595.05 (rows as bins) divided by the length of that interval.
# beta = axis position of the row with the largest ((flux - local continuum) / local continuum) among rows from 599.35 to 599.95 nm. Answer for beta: 599.50 nm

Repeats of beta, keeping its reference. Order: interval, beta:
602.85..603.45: 602.90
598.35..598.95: 598.90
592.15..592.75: 592.30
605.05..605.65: 605.40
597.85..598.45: 597.90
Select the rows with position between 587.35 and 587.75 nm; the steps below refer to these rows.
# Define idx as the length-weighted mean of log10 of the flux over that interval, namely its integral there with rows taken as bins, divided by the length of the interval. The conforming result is 1.29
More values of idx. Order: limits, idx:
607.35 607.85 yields 1.30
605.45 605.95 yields 1.28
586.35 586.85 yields 1.30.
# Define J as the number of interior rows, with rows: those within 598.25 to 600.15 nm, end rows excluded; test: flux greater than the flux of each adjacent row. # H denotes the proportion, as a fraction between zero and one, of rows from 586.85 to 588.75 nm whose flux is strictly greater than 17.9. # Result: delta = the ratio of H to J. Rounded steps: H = 0.632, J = 6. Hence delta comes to 0.105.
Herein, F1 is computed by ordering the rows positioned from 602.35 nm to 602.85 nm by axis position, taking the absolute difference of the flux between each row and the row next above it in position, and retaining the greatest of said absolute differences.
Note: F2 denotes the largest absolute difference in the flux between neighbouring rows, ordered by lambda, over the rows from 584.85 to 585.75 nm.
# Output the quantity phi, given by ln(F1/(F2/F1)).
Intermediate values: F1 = 3.3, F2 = 6.2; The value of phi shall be 0.6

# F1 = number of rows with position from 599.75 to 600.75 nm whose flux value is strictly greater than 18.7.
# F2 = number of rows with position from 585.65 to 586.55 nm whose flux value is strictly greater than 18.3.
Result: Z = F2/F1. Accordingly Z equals 1.2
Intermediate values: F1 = 6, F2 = 7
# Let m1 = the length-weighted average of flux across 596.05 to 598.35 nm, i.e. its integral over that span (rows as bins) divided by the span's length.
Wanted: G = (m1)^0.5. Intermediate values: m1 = 19.1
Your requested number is 4.37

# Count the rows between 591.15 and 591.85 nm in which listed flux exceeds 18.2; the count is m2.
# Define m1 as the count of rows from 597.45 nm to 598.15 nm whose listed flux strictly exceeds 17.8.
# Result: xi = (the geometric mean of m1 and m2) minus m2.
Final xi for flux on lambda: 0.90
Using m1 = 6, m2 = 4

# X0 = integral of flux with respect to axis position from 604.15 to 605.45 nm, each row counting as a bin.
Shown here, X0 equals 25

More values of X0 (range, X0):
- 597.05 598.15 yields 21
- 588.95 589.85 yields 18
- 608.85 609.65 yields 15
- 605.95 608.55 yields 50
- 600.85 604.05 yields 61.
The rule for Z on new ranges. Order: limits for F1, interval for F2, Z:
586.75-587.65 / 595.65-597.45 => 2.0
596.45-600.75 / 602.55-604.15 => 0.5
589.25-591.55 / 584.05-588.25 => 2.6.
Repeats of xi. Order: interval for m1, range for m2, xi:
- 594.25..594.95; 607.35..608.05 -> -0.52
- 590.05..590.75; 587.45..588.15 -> 0.00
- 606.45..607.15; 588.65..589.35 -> 0.00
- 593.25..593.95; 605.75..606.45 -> -0.52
